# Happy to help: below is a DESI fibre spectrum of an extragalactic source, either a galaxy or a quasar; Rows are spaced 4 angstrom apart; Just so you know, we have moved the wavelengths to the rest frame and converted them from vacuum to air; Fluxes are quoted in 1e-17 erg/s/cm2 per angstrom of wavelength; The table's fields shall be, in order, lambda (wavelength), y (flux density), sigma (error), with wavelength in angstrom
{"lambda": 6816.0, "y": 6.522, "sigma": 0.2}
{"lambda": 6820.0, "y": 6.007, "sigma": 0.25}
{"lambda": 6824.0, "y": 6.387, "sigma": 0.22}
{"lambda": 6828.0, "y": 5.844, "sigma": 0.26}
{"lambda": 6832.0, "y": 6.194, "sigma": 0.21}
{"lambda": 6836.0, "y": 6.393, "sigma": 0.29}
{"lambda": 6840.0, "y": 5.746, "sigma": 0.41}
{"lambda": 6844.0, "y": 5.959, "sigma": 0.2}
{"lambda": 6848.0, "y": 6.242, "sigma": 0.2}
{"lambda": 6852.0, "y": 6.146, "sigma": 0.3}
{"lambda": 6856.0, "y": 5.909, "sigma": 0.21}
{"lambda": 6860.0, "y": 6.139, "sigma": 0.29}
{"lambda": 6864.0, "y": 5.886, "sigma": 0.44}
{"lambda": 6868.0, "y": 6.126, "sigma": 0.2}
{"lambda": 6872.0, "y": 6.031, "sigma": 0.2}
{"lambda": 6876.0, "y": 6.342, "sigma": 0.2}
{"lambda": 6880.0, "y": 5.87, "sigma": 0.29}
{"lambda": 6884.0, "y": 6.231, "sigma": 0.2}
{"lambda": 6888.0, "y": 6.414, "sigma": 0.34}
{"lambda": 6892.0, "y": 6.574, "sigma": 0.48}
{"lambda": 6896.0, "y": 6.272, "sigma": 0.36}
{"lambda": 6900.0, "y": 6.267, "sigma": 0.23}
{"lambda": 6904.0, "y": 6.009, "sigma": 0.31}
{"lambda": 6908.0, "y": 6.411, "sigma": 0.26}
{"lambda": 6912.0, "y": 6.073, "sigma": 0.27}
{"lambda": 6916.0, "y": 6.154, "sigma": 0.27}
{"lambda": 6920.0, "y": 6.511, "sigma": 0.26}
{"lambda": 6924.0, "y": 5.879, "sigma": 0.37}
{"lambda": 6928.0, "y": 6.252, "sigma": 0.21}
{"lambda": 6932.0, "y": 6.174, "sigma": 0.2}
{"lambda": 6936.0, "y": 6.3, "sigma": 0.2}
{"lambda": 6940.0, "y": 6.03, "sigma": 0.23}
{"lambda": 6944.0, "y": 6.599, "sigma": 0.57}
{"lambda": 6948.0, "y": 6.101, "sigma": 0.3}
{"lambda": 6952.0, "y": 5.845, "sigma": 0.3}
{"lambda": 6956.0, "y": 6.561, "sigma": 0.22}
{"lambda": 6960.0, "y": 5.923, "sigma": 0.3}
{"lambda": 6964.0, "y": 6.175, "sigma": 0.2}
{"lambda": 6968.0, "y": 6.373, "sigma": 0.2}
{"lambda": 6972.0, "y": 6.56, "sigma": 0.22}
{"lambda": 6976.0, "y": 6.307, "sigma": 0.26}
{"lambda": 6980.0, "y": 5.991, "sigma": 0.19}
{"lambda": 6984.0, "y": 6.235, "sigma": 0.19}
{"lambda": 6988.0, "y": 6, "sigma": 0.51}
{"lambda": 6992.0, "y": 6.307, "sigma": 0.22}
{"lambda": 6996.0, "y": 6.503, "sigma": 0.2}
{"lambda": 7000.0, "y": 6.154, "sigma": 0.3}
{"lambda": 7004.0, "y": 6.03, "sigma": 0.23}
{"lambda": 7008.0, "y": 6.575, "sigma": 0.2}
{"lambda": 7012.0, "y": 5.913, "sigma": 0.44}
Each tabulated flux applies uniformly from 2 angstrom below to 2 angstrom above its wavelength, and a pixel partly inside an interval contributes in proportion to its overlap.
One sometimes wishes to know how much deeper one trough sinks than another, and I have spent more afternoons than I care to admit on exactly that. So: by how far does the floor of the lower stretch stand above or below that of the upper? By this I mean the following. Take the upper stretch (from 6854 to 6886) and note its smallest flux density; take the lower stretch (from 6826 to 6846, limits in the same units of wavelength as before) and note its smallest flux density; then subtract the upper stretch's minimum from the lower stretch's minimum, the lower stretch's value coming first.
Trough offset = -0.12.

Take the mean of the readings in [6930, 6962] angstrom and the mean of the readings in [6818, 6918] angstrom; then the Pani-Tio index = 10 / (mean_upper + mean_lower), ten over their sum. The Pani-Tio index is 0.811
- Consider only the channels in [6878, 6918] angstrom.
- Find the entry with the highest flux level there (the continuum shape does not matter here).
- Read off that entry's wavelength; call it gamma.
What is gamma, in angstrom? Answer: 6892.0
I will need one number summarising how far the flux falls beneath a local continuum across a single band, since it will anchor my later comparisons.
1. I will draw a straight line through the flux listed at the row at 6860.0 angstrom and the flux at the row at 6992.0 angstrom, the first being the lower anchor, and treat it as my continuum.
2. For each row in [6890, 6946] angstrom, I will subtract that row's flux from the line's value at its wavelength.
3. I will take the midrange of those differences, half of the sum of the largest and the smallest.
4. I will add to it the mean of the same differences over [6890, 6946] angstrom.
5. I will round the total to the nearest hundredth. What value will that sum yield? -0.06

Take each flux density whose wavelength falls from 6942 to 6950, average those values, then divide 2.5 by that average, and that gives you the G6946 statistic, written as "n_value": 0.394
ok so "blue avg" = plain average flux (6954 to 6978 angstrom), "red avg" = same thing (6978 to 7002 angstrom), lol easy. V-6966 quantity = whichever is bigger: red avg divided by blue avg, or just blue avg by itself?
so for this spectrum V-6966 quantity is 6.32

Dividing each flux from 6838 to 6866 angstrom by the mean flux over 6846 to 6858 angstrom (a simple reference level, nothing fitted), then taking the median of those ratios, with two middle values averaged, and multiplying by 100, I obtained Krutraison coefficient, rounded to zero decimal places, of 98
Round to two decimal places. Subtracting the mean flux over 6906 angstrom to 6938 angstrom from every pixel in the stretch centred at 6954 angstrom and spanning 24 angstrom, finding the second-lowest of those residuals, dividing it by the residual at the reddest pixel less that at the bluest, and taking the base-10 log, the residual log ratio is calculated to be -0.16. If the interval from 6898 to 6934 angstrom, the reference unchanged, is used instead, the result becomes 0.35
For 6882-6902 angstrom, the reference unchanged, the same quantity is 0.12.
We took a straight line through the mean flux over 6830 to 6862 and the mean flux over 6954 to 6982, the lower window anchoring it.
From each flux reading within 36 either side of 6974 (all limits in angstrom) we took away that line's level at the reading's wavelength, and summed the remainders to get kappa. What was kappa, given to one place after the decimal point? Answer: -0.7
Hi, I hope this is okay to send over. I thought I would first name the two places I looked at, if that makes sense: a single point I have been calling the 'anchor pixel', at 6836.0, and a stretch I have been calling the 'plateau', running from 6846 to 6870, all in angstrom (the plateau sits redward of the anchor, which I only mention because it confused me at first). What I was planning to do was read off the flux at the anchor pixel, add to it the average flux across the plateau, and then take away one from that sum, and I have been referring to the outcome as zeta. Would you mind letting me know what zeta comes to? 11.5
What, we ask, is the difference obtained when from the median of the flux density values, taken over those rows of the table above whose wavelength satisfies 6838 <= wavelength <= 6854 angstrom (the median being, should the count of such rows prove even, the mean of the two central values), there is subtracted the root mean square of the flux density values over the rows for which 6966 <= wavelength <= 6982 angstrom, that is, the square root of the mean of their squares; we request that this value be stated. -0.26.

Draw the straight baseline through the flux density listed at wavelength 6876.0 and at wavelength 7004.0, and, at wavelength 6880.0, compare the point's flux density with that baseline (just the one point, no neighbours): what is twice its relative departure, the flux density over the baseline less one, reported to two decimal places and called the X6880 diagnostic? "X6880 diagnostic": -0.15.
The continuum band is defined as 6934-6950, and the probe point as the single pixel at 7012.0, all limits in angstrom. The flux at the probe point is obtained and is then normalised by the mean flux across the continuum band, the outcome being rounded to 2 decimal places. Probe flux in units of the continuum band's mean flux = 0.94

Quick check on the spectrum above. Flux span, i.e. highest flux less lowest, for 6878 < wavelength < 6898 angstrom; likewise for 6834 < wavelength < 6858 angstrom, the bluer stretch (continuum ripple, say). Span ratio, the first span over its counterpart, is 1.1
